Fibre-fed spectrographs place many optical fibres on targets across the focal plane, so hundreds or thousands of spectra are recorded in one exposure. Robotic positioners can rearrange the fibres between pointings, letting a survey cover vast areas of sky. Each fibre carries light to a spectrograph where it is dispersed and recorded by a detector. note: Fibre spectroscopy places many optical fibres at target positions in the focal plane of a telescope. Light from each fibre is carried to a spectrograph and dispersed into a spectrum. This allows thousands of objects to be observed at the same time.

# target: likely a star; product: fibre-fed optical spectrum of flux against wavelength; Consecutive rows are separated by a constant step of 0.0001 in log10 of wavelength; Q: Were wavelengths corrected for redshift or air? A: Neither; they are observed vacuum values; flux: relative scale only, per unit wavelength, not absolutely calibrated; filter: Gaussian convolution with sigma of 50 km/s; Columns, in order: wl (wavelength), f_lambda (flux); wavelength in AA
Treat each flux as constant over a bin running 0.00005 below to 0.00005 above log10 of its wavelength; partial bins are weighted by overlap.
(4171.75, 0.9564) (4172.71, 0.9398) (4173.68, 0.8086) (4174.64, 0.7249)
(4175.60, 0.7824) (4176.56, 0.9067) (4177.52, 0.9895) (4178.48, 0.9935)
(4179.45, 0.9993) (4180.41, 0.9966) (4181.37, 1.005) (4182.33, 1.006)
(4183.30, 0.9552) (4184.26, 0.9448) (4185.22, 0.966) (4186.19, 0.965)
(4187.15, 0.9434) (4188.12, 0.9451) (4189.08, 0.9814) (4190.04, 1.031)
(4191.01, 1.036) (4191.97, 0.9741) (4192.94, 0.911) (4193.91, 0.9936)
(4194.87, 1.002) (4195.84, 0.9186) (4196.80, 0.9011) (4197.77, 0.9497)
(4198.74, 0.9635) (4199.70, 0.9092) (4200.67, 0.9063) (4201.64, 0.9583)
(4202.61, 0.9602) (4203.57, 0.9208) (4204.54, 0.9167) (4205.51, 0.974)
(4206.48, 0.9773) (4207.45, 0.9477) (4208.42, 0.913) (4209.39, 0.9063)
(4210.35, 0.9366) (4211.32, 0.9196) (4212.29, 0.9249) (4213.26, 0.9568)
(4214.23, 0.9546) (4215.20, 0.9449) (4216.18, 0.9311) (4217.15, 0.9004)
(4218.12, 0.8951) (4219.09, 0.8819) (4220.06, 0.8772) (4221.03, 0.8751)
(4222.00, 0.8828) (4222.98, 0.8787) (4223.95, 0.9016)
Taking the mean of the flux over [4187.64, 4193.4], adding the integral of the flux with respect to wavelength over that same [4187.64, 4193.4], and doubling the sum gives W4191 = 13.3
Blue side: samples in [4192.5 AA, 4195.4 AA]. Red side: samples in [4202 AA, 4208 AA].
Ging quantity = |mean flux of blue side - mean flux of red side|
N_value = 0.02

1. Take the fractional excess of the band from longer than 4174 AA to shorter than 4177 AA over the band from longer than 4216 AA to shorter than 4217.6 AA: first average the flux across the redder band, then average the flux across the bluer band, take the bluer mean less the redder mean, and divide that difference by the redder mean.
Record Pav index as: -0.12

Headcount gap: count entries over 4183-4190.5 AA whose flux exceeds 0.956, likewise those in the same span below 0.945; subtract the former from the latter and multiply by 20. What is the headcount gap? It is -40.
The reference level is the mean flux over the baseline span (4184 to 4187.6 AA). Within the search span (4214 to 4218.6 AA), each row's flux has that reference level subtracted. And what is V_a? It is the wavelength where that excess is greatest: 4214.23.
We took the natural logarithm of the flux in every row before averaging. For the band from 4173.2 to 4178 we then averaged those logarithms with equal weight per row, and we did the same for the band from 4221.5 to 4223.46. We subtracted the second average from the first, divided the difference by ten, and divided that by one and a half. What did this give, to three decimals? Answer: -0.003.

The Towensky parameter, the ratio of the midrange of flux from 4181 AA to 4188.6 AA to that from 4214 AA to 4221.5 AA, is 1.07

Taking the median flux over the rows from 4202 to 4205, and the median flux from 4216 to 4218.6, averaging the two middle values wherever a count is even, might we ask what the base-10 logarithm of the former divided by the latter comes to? 0.010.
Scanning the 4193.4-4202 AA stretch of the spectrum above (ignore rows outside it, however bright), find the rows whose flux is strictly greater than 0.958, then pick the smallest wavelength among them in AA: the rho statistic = 4193.91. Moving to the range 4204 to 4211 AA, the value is 4205.51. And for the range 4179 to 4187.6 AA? 4179.45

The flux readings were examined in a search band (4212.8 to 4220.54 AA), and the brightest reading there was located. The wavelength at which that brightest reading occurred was 4213.26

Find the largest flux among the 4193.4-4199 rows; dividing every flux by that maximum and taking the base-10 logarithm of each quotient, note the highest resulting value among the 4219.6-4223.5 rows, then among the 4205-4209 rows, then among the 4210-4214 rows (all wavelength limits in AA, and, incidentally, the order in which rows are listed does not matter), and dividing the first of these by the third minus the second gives 6.0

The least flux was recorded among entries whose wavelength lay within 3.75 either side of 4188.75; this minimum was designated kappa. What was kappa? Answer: 0.9434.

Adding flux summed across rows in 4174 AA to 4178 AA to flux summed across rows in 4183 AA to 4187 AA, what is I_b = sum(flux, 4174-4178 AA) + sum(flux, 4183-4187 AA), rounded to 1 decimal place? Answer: 7.2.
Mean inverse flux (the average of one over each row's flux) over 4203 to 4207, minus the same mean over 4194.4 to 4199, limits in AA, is 0.00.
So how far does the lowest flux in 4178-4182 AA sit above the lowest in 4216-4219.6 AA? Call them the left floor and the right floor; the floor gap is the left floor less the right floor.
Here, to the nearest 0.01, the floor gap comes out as 0.11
